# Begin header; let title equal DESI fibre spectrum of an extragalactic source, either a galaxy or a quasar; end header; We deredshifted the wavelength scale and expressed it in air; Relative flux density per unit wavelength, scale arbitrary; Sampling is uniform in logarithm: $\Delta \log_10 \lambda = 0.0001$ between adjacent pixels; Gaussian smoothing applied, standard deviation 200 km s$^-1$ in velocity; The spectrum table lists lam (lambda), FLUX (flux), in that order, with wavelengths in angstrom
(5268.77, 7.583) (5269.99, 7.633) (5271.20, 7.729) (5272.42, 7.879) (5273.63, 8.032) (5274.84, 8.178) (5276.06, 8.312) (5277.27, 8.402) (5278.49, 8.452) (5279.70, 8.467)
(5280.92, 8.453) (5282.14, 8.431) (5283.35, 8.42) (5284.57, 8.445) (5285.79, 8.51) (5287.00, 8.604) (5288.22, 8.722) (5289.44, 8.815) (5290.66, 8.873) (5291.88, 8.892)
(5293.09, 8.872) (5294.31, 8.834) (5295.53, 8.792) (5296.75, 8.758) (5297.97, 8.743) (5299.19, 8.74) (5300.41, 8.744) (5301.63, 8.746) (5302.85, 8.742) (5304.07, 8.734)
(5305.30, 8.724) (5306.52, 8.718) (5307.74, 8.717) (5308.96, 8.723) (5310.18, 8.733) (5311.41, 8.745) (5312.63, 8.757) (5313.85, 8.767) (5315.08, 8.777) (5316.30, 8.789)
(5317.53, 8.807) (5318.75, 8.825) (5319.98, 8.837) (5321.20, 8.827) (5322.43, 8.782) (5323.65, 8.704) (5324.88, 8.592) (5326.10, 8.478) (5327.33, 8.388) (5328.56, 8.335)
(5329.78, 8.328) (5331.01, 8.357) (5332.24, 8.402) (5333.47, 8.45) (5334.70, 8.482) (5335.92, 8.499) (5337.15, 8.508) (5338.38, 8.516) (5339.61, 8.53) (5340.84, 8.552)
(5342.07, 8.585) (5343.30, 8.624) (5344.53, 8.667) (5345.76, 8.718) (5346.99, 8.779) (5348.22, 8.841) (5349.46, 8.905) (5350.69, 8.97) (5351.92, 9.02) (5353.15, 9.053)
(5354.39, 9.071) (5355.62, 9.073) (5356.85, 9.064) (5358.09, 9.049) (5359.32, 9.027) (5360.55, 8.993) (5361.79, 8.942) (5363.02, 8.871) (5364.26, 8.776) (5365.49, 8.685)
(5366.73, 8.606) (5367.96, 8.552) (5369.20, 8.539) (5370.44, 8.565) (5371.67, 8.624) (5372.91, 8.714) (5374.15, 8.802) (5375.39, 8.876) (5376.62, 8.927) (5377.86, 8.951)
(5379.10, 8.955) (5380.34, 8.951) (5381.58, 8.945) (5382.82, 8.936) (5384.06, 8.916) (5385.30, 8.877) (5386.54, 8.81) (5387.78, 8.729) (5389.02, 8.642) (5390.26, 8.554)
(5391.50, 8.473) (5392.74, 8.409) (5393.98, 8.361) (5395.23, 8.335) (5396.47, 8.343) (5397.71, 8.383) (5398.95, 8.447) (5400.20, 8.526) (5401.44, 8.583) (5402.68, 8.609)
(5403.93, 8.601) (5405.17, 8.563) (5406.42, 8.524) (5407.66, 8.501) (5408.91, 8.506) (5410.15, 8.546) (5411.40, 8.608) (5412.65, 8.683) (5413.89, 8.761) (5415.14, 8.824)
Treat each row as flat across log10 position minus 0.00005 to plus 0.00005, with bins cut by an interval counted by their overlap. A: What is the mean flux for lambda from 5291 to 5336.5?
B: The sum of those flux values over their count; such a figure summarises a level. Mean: 8.68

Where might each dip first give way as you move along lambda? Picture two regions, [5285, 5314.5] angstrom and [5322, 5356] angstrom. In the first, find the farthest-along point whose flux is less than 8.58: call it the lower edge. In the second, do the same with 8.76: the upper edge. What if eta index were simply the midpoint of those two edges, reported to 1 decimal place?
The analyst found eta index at 5315.8 angstrom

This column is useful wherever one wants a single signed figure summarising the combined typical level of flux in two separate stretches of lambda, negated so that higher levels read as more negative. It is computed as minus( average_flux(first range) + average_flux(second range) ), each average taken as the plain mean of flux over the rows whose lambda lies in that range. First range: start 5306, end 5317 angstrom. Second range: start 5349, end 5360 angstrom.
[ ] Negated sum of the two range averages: -17.8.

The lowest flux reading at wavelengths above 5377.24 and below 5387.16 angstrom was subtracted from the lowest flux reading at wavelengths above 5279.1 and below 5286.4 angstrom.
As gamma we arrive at -0.39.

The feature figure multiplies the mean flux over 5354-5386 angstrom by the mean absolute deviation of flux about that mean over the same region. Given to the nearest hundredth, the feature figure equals 1.26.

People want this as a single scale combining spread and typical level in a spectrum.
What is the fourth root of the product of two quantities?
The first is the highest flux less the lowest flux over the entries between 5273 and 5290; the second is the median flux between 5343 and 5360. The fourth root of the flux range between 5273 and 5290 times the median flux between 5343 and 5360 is 1.6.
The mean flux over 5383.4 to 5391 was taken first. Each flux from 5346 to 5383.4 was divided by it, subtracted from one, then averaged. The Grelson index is -0.013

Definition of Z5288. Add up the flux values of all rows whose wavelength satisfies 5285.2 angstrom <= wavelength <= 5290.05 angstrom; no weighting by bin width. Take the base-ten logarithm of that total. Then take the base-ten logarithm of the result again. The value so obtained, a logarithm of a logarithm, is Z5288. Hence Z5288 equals 0.187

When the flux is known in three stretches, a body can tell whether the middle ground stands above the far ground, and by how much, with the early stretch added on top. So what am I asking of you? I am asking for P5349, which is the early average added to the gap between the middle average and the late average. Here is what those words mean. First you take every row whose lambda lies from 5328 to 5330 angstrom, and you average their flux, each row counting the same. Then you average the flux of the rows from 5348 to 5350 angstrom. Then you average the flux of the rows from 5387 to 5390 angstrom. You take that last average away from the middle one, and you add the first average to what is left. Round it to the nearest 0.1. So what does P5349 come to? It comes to 8.5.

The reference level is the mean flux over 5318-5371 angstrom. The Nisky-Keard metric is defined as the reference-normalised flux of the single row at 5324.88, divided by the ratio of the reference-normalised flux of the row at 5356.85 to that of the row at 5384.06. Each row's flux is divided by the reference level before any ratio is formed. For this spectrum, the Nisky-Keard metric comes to 0.97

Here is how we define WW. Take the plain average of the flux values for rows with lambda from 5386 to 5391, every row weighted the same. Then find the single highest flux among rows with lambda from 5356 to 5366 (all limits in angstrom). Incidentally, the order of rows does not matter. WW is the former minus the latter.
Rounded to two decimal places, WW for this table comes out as -0.38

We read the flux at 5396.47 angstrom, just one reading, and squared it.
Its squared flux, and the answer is 70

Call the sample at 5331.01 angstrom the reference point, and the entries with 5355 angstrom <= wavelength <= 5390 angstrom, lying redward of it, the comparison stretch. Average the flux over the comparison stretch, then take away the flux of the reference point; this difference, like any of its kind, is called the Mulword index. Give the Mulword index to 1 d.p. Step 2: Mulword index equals 0.5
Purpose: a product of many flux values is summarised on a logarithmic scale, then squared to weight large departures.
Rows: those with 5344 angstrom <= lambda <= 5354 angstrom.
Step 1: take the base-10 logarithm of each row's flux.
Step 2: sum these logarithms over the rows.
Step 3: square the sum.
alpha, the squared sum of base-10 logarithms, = 57.5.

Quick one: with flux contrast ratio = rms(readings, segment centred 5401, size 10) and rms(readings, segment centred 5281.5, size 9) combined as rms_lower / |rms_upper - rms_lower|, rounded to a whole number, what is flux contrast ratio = 141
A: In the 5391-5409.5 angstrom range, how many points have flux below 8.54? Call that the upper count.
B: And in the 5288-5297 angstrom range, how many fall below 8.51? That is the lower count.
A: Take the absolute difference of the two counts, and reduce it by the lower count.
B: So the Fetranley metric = 11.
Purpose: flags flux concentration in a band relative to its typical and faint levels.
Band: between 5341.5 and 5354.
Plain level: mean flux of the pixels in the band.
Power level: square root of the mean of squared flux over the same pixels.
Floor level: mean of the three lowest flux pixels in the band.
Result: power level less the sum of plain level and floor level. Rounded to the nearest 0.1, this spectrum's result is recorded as -8.6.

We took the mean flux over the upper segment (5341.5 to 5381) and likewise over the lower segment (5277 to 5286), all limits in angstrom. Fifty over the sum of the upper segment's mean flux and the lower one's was 2.89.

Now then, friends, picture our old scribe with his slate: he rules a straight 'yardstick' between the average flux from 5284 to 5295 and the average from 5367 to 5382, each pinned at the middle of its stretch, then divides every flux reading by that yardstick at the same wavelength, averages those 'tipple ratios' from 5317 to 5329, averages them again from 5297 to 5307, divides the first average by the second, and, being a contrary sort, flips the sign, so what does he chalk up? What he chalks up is -0.99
